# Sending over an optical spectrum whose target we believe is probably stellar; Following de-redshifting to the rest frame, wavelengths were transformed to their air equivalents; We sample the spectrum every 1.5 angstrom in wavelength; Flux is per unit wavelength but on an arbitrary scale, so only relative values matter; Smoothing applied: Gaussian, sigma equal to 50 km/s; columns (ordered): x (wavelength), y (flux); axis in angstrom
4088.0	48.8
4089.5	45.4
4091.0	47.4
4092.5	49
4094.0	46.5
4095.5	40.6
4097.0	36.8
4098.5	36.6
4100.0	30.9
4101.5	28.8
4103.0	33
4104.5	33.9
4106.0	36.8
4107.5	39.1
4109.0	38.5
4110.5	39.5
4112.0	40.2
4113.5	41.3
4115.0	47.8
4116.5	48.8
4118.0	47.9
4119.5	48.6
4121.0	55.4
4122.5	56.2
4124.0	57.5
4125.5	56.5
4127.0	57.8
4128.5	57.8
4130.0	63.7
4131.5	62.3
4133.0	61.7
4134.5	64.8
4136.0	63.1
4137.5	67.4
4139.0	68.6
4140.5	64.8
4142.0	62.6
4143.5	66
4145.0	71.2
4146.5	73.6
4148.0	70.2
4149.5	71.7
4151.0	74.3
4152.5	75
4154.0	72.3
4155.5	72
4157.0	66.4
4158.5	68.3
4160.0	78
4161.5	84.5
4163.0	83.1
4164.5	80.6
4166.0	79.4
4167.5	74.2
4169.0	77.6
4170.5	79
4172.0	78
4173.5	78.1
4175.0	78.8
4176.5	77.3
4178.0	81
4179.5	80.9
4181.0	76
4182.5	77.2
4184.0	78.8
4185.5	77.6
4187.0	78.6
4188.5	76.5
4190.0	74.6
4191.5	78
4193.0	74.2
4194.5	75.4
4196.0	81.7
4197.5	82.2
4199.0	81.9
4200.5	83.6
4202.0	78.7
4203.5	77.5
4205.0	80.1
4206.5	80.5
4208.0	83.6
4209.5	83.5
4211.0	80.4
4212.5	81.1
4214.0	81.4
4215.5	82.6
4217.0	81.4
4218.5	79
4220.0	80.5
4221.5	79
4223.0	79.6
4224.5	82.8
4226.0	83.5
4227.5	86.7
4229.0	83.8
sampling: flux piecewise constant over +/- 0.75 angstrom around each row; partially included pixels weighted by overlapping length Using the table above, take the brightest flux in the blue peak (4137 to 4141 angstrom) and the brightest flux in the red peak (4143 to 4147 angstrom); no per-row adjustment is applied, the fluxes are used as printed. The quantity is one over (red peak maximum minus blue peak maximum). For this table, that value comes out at 0.20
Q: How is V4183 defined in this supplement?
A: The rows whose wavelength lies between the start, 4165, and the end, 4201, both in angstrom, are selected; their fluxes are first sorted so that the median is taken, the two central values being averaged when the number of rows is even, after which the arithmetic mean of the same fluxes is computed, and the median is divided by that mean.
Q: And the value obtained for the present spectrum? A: 1.00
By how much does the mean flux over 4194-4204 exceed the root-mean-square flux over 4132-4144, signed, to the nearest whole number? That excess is 15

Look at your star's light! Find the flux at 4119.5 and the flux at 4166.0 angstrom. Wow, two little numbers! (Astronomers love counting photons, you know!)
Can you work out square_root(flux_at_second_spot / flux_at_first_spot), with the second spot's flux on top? 1.28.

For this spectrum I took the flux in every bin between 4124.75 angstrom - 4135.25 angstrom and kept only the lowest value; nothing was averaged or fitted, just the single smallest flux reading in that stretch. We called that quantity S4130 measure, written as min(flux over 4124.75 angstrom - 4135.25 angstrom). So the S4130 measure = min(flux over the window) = 56.5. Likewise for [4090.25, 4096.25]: 40.6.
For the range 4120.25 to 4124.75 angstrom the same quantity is 55.4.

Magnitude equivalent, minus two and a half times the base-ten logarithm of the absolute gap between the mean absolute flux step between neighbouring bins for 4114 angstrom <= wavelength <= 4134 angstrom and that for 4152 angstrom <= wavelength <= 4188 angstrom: 0.31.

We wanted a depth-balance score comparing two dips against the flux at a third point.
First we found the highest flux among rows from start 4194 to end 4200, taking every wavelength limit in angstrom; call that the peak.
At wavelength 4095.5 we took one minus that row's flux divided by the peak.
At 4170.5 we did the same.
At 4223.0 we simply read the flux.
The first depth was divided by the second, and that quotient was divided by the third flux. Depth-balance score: 0.16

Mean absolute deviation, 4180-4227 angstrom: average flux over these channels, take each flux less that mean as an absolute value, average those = 2.3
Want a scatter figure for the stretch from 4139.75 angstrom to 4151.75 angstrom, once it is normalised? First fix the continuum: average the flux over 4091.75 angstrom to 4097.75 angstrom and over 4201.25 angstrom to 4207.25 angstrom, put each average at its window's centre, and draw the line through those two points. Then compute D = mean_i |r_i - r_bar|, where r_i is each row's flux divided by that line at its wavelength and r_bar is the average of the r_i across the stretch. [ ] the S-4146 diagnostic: 0.043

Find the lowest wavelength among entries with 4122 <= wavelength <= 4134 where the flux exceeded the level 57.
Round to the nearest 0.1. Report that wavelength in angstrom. 4124.0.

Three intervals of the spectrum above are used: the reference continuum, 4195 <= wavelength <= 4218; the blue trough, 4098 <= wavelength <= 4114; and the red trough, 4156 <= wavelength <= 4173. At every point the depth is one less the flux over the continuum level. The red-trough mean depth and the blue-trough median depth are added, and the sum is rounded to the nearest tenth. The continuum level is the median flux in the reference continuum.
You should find 0.6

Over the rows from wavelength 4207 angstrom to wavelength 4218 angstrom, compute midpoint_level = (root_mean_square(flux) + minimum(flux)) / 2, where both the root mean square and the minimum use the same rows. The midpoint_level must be 81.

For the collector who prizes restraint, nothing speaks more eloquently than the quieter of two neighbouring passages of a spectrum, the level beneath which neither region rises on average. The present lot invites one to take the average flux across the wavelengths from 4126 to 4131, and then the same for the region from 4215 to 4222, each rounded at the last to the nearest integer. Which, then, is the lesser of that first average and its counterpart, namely 60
